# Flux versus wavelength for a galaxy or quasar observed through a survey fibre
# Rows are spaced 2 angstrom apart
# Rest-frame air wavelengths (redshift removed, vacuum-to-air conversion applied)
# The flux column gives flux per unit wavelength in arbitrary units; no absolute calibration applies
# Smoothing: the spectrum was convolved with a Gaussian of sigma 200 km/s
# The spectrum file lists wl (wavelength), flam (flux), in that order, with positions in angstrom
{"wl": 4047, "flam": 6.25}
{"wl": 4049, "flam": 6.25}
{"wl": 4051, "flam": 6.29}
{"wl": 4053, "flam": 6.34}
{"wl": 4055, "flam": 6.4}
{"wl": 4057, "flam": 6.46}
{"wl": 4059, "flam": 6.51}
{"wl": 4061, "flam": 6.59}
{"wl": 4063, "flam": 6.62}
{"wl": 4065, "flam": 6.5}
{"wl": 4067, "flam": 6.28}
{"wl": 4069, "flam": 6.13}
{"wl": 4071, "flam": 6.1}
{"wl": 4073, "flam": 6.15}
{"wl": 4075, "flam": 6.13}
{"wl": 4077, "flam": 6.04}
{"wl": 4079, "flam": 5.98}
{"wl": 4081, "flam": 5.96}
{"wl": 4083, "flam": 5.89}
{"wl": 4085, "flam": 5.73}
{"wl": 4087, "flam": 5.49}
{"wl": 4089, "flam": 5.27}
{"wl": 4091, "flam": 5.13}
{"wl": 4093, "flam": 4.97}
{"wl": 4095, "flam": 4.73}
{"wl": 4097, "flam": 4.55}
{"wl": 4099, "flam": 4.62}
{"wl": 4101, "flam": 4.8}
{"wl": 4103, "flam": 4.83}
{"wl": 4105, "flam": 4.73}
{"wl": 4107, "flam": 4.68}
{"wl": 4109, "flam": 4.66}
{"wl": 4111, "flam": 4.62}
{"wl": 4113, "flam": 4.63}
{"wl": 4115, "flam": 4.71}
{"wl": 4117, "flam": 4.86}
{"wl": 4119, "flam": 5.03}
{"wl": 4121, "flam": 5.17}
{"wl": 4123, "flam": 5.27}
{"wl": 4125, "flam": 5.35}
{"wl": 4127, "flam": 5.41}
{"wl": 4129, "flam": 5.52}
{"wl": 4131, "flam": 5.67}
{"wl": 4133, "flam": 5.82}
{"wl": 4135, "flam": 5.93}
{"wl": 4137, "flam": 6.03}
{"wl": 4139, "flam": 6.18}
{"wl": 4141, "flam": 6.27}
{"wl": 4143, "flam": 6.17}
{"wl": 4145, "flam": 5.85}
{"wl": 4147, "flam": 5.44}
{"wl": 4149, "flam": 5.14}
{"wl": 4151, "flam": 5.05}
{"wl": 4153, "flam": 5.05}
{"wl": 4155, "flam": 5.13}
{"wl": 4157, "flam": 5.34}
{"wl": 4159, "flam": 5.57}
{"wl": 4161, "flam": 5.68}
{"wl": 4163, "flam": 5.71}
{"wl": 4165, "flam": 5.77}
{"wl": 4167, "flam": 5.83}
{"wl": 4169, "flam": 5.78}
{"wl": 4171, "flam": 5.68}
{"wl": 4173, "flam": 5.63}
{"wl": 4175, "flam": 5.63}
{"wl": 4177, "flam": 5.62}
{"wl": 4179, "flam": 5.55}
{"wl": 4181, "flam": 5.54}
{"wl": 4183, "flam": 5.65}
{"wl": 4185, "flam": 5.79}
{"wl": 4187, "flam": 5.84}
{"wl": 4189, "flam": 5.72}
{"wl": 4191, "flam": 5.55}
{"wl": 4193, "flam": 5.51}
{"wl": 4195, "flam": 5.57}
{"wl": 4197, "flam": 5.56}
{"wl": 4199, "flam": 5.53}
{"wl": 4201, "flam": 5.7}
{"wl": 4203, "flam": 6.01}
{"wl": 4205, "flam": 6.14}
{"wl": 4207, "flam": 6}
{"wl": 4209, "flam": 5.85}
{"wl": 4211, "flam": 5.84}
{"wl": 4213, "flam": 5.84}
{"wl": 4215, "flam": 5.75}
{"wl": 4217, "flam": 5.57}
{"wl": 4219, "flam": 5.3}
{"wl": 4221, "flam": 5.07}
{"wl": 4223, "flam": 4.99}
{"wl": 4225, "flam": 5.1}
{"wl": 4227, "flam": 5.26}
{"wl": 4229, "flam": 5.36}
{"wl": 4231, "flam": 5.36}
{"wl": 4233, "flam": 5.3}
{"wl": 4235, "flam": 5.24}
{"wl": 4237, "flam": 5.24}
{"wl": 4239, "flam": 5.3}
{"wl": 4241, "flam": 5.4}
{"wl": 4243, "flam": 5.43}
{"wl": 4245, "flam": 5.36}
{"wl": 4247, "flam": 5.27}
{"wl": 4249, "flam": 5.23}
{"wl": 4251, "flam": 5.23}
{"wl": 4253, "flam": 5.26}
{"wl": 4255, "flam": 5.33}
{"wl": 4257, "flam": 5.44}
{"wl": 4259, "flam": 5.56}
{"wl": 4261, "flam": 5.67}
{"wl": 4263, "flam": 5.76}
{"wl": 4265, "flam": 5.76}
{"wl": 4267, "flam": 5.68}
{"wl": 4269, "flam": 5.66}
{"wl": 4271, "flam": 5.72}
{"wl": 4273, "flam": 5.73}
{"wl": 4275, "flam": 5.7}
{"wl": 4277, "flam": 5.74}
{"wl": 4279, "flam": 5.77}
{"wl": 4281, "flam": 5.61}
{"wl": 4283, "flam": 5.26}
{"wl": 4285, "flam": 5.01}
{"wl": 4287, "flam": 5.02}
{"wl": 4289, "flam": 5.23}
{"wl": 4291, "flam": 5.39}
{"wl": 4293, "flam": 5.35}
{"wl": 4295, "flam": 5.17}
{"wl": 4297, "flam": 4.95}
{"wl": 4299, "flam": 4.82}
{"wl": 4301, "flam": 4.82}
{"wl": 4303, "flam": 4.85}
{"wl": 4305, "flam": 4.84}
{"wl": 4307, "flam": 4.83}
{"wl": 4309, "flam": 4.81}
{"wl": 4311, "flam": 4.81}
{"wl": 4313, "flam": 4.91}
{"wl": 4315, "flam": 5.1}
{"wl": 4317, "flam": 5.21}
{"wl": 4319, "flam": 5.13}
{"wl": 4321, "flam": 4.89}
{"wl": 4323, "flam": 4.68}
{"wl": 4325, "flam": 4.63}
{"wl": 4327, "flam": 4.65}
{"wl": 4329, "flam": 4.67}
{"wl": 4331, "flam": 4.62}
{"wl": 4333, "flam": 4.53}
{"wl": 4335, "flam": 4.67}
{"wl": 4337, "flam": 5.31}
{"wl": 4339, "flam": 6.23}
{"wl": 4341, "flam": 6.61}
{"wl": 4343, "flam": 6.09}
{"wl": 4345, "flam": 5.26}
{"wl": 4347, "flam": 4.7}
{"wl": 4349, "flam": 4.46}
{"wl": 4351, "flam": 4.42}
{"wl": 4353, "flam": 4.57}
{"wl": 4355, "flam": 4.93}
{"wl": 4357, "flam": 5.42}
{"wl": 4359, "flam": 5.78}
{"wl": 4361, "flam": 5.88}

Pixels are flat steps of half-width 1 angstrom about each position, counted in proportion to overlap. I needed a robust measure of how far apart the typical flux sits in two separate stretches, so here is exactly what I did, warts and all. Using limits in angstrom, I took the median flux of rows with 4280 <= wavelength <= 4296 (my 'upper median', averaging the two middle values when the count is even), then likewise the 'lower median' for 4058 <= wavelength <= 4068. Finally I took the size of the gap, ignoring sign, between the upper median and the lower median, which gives 1.3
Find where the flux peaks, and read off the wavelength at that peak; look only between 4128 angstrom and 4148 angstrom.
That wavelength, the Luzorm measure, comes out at 4141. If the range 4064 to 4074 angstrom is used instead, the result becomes 4065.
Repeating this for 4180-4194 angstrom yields 4187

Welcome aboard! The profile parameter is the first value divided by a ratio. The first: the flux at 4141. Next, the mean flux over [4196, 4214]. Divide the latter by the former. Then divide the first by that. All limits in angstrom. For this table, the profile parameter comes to 6.7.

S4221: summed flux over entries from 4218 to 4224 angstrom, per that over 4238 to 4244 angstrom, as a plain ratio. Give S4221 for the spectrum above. 0.95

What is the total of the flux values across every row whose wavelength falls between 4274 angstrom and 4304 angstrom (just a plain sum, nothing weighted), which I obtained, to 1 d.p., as 78.7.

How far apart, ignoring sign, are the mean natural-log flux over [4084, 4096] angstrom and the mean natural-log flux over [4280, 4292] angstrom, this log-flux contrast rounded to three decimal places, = 0.008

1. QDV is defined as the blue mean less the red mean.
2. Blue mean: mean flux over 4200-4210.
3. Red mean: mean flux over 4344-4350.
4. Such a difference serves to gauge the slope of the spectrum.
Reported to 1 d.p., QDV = 1.1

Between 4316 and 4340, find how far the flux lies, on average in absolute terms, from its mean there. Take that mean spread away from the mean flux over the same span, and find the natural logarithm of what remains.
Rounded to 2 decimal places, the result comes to 1.52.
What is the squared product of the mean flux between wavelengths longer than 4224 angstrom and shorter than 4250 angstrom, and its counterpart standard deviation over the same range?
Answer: 0.2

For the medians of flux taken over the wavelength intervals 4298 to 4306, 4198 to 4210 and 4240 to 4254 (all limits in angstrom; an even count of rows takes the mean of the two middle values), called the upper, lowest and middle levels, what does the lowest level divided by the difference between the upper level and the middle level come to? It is -13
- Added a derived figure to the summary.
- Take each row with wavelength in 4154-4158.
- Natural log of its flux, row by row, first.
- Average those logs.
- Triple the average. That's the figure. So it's 4.97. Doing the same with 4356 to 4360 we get 5.17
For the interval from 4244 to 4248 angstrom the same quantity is 5.01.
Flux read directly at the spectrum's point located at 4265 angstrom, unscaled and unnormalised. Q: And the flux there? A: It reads 5.76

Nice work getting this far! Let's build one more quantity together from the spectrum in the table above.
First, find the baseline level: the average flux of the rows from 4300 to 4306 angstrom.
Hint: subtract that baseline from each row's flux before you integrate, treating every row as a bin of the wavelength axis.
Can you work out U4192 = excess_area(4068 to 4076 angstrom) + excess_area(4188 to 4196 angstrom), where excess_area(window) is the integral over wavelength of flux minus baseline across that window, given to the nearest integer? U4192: 16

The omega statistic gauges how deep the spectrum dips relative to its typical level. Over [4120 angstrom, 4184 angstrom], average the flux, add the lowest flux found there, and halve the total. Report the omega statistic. 5.33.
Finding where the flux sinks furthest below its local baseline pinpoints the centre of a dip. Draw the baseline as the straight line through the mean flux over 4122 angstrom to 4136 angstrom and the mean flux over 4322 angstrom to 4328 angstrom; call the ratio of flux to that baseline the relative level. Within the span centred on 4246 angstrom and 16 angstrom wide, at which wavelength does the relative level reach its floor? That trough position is 4249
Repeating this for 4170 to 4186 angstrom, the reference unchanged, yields 4181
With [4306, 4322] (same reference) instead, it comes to 4309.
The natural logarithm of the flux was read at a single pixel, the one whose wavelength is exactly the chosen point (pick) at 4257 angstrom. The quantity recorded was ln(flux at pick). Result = 1.69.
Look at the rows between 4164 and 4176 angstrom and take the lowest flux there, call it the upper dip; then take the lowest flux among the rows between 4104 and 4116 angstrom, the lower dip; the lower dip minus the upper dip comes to -1.0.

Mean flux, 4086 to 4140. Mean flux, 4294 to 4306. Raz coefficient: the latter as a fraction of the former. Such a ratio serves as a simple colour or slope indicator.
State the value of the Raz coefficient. 0.956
